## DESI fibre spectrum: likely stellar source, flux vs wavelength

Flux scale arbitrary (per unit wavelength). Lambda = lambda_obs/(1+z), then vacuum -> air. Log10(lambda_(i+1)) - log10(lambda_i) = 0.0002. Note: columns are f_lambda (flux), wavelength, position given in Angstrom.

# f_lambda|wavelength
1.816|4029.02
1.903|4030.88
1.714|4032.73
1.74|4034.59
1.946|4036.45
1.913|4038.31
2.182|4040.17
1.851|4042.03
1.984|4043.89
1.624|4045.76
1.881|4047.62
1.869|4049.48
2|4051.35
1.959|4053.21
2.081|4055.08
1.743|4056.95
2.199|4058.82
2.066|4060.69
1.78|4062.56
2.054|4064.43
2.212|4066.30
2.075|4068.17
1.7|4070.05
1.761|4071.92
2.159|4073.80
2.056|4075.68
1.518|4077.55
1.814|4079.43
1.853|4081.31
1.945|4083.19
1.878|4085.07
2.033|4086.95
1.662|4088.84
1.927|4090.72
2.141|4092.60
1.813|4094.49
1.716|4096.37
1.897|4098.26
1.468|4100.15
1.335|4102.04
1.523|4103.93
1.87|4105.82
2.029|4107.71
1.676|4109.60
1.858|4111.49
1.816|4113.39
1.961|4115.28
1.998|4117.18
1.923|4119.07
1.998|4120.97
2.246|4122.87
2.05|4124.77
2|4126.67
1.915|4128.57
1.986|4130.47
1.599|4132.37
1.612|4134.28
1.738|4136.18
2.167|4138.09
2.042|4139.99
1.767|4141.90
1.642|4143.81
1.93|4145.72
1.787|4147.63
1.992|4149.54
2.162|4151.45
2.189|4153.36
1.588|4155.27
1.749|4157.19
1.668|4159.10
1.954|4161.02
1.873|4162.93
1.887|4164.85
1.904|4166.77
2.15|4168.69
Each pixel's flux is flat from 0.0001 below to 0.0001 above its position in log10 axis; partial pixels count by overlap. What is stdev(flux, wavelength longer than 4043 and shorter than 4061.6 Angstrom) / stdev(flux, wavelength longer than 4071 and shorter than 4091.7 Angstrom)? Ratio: 0.92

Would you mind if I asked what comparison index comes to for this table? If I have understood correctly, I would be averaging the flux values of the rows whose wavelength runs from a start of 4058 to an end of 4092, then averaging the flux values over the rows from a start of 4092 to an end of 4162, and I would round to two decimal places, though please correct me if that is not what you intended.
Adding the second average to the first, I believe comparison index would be 3.79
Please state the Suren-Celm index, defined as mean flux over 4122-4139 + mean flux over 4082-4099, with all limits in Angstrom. 3.81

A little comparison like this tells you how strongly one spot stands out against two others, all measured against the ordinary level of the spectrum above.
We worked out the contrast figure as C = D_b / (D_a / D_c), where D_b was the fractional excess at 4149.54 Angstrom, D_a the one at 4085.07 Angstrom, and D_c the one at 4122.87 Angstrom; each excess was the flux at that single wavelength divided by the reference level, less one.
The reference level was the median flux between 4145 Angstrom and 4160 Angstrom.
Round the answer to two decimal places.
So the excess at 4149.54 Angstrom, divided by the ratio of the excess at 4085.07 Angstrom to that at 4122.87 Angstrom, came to 1.43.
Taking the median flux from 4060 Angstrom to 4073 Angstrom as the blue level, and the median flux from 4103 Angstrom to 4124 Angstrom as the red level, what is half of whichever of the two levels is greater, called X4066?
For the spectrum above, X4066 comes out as 1.03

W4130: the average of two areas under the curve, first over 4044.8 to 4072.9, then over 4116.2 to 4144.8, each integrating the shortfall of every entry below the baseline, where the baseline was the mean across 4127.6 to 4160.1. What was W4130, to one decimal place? -1.9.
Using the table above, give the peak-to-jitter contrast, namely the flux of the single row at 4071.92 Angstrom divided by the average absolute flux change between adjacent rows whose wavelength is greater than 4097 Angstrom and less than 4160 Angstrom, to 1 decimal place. 9.4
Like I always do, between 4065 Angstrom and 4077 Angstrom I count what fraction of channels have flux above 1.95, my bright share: 0.67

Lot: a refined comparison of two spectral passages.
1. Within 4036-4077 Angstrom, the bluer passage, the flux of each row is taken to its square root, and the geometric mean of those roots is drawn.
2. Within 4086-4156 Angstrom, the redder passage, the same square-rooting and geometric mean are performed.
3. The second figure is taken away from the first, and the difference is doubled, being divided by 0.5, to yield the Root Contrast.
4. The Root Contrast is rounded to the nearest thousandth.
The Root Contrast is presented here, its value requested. 0.071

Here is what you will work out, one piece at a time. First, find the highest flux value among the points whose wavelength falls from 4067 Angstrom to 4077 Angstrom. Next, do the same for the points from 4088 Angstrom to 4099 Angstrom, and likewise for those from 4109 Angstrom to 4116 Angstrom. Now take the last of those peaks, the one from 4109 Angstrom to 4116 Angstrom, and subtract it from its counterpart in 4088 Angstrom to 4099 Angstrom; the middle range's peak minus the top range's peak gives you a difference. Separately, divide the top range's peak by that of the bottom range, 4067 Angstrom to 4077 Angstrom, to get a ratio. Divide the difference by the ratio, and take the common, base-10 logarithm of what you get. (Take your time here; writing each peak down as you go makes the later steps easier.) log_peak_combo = -0.70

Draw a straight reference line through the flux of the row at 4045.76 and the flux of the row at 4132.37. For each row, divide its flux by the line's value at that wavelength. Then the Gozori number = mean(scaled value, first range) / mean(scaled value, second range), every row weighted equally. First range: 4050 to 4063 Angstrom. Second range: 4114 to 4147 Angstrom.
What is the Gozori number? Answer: 1.02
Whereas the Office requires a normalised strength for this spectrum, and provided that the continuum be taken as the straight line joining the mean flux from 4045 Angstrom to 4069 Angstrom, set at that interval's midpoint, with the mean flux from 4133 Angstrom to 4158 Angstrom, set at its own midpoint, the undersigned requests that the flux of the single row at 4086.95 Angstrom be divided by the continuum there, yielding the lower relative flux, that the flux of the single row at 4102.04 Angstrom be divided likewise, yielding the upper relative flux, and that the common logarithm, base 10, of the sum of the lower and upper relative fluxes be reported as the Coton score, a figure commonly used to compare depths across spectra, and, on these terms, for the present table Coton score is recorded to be 0.242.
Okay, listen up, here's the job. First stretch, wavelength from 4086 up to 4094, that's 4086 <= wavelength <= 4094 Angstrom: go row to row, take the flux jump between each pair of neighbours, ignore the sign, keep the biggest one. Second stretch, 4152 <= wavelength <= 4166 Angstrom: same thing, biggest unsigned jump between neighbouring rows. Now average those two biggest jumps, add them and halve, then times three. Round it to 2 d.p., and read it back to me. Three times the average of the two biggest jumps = 1.46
